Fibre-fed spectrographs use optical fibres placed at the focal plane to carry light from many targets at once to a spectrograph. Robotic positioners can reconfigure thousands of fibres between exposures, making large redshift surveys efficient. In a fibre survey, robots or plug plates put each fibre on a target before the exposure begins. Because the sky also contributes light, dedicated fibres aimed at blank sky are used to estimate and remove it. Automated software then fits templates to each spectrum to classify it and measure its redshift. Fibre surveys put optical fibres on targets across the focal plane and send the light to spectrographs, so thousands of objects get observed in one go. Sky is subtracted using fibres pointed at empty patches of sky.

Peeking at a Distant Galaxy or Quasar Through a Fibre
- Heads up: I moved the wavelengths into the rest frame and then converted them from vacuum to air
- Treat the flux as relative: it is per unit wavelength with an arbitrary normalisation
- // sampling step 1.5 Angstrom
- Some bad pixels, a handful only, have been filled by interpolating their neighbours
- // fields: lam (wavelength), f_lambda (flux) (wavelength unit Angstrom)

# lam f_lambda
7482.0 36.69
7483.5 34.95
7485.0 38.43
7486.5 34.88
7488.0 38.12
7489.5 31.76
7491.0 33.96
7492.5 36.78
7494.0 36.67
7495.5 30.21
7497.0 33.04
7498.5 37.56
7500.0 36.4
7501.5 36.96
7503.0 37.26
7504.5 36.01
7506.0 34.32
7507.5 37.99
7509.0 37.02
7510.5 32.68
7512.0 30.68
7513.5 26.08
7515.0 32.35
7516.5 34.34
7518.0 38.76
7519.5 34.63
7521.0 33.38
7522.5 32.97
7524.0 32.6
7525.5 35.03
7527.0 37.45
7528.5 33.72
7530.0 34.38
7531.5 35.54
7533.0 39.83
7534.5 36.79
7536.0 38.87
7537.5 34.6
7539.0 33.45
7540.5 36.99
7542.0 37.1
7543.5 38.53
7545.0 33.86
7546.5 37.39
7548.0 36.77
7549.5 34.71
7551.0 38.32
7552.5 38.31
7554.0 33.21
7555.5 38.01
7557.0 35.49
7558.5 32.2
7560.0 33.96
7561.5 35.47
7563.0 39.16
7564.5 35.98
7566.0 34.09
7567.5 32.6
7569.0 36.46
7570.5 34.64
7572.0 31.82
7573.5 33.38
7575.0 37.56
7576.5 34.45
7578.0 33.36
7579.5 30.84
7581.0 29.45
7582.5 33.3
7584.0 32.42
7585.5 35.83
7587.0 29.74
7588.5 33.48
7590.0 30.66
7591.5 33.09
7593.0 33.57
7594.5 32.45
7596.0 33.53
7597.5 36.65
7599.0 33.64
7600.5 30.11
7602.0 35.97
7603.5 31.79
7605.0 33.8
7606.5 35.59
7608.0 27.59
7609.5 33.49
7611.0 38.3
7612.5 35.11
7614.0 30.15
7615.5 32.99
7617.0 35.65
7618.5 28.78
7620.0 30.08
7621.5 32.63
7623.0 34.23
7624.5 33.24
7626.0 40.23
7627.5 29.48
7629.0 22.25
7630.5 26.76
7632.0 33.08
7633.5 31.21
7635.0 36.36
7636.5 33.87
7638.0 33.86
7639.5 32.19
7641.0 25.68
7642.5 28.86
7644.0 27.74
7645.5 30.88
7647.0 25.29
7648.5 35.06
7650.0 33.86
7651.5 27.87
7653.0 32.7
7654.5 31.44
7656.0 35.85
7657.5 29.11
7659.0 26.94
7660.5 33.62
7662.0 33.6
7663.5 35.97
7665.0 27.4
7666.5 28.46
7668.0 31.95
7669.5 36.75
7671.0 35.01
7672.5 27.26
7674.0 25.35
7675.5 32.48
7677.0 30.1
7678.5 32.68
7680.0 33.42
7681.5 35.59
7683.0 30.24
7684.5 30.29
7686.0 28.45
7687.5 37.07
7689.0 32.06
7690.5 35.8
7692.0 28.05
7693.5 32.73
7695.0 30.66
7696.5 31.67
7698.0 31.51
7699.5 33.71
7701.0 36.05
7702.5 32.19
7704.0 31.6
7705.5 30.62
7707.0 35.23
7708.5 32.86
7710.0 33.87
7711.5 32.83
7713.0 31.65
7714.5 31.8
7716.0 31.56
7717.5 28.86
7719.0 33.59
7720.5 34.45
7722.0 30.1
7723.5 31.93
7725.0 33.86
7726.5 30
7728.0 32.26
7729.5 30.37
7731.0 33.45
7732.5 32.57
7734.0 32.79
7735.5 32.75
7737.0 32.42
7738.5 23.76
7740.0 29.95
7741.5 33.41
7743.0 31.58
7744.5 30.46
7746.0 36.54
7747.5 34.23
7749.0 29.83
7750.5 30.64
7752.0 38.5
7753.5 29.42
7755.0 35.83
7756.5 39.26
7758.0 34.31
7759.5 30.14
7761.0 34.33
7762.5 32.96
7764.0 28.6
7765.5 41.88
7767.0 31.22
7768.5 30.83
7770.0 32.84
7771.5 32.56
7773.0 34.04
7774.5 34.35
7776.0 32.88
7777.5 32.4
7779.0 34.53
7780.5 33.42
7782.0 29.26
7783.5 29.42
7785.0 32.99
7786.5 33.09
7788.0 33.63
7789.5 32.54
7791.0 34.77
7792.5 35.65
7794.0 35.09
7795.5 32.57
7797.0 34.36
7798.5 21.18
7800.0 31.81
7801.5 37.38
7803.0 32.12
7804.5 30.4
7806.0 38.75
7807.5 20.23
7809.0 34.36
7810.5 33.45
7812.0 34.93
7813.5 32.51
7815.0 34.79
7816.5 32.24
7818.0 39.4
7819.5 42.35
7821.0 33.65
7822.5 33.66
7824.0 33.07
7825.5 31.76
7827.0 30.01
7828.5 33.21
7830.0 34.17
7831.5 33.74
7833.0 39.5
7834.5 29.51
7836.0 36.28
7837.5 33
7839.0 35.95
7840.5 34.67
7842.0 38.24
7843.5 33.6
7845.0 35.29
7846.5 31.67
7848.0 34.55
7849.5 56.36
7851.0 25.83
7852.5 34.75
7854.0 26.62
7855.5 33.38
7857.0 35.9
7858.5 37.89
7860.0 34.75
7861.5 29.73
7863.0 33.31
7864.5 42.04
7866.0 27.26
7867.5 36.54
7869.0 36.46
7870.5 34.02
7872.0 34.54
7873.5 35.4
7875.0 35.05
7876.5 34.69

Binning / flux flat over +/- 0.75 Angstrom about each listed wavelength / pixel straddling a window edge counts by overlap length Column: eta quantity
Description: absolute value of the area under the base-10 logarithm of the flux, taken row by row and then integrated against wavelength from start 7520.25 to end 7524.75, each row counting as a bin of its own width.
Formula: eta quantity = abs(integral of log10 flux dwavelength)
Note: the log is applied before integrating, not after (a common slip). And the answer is 6.83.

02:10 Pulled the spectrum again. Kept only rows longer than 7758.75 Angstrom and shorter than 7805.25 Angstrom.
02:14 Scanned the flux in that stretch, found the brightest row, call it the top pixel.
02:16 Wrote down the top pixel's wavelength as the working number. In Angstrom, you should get 7765.5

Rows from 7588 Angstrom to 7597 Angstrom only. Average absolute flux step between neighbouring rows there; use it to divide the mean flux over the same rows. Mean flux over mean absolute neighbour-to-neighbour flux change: 21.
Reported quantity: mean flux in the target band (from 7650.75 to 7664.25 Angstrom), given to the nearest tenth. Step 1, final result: 31.9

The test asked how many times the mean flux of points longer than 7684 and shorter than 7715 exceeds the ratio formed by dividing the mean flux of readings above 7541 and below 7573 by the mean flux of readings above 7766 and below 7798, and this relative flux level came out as 30.0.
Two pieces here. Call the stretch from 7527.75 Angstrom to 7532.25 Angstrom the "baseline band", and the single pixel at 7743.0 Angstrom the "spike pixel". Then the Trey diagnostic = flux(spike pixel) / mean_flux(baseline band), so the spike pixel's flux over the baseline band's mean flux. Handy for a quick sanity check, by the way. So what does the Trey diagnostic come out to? 0.91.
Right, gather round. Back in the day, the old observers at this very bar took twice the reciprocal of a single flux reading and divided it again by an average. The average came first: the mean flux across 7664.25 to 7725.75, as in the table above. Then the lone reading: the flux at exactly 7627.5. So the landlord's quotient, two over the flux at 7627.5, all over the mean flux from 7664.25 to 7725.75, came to 0.0021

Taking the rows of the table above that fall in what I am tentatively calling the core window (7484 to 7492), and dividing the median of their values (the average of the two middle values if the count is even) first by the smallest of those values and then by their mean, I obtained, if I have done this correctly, 0.0310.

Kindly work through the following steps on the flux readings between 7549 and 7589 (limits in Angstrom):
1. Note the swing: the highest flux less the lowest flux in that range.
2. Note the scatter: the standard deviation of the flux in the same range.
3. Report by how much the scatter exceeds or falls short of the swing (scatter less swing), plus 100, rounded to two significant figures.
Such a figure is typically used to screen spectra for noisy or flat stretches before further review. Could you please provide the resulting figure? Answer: 93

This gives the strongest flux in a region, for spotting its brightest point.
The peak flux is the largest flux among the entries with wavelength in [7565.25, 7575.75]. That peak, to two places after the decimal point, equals 37.56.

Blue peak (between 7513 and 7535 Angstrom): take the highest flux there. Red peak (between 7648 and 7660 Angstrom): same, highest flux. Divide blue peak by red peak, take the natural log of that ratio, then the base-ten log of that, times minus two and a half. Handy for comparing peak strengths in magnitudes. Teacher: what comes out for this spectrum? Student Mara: 2.44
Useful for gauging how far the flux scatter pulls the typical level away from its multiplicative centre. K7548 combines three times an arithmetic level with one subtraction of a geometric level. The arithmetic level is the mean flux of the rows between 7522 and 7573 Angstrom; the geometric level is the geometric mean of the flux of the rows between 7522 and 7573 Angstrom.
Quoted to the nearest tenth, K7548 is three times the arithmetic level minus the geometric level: 71.3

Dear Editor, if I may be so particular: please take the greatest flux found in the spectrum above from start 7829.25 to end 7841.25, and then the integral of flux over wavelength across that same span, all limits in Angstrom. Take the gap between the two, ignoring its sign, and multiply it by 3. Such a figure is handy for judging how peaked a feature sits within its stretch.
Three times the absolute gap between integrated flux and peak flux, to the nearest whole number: 1127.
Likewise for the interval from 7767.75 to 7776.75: 786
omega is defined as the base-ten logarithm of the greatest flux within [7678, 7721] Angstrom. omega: 1.569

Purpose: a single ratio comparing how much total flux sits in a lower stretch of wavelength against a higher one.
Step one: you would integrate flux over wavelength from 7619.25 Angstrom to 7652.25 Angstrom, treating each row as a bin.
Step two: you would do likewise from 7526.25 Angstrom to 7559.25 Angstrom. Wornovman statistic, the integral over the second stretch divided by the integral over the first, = 1.16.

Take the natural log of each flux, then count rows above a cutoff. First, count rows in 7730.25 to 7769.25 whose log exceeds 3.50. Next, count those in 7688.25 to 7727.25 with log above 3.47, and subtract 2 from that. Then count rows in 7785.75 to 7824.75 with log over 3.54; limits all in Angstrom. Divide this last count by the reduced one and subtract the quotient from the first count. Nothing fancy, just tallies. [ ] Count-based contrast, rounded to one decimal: 9.1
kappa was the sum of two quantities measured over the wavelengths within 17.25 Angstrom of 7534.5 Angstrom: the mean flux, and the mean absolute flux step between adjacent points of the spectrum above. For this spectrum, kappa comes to 38.2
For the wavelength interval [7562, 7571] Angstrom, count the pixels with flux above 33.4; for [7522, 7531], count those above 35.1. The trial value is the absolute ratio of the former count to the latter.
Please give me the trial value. 5.00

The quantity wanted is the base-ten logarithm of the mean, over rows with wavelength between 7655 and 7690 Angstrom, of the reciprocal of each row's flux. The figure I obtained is -1.50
